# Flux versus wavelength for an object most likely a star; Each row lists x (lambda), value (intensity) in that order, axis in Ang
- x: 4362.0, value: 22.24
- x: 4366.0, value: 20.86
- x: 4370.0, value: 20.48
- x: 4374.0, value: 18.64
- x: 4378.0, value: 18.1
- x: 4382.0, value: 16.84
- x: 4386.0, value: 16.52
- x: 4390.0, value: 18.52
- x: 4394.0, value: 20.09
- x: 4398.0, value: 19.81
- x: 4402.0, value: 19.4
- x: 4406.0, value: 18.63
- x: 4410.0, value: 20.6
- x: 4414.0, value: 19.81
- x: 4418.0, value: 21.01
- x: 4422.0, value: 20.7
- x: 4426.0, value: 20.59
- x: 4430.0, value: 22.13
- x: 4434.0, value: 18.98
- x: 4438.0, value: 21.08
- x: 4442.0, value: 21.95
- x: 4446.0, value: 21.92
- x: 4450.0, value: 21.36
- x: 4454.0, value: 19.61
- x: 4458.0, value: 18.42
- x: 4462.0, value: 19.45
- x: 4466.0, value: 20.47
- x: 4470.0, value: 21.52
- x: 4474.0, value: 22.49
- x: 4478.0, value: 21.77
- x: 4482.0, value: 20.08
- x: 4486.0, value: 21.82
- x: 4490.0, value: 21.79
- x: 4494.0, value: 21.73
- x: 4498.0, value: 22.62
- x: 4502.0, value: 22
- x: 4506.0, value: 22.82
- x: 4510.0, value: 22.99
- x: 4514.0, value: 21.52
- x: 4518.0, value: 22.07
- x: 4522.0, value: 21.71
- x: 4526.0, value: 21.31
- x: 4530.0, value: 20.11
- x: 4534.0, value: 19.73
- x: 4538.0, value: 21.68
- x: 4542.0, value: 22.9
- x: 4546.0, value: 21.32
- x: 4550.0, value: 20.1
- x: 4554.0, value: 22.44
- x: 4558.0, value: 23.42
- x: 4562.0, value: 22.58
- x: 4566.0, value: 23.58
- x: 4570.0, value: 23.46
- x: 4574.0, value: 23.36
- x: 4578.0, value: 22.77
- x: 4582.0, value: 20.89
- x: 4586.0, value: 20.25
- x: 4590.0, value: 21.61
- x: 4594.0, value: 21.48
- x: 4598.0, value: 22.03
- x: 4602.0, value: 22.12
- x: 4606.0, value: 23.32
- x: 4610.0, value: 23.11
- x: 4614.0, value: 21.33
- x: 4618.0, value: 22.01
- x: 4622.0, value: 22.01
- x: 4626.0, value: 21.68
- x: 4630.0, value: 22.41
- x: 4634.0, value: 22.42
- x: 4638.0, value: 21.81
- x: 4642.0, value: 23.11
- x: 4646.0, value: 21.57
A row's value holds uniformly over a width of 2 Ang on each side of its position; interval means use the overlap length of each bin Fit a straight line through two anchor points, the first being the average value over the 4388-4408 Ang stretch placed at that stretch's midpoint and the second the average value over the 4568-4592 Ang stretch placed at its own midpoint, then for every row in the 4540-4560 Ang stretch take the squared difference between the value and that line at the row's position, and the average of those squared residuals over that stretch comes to 1.6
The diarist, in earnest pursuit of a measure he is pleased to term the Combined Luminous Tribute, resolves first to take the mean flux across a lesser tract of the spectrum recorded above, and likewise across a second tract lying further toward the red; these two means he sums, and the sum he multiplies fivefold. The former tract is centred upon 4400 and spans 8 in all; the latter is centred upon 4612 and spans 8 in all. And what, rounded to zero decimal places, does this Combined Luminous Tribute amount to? 209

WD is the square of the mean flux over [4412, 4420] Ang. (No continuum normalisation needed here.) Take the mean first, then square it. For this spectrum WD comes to 417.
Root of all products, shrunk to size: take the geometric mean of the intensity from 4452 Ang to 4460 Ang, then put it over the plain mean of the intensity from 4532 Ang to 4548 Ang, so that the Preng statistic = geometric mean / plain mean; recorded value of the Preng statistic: 0.89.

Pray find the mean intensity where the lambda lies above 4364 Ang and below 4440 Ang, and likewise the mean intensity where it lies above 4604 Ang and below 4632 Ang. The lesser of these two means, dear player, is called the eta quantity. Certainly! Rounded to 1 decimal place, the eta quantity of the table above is 19.6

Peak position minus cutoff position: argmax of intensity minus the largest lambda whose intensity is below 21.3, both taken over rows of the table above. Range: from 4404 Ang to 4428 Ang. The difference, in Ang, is -8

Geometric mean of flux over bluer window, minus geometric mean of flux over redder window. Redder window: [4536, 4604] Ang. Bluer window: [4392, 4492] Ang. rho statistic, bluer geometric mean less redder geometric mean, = -1.50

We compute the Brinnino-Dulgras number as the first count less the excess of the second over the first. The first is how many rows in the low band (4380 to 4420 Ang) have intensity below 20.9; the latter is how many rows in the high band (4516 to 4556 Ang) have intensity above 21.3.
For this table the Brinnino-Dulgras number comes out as 11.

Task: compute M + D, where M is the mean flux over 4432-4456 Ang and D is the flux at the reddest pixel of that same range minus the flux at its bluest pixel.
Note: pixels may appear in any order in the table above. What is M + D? 21.4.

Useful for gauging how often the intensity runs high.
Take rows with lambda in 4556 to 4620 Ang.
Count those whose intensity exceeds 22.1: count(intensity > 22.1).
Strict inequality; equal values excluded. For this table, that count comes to 9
